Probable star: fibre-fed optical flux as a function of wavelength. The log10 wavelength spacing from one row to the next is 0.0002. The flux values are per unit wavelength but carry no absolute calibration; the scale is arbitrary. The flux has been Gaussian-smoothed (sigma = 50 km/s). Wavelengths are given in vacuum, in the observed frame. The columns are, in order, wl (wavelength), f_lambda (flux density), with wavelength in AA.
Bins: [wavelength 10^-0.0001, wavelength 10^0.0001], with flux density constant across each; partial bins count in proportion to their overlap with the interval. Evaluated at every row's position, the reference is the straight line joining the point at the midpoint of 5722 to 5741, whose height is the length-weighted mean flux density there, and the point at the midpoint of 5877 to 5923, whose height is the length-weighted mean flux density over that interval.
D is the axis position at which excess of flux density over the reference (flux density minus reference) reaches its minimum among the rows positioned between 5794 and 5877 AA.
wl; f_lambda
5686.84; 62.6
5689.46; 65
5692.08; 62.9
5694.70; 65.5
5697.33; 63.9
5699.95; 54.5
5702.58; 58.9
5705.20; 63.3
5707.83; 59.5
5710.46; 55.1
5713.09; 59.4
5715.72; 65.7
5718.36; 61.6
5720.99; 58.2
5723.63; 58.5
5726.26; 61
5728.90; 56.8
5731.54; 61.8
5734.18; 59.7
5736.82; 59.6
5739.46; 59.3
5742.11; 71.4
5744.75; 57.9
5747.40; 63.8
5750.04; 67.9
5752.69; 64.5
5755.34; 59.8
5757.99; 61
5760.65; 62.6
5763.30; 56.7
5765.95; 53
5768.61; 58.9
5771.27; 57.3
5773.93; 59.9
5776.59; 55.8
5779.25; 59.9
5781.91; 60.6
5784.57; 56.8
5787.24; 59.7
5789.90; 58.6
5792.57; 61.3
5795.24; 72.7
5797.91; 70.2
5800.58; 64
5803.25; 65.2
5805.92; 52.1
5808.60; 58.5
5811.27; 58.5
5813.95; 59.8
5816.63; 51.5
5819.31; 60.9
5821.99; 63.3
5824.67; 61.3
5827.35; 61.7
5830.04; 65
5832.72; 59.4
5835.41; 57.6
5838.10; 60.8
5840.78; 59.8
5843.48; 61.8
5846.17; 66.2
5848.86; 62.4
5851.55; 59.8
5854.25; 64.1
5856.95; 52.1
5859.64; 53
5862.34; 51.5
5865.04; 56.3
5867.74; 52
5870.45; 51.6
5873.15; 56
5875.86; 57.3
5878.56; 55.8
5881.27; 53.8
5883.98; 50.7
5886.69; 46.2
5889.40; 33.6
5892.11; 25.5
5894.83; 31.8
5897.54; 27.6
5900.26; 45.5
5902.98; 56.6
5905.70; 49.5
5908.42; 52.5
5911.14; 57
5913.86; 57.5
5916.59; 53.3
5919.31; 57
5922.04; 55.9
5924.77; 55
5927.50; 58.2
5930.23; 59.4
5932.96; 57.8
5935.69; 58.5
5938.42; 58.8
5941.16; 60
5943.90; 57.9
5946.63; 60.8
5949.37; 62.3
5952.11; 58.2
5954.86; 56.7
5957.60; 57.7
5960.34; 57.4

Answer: 5805.92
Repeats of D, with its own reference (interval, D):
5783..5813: 5805.92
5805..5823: 5805.92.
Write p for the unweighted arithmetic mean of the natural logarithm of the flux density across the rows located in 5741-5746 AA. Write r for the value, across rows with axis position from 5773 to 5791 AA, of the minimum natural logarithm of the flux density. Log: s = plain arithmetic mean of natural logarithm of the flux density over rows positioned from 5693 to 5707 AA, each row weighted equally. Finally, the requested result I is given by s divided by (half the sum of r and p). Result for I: 1.00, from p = 4.16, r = 4.02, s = 4.11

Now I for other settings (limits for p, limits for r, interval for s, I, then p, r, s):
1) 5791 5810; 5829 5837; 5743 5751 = 1.01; 4.14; 4.05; 4.14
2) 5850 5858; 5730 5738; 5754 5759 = 1.01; 4.07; 4.09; 4.10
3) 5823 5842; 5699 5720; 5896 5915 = 0.96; 4.11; 4.00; 3.88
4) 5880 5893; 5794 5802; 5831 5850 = 1.05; 3.70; 4.16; 4.11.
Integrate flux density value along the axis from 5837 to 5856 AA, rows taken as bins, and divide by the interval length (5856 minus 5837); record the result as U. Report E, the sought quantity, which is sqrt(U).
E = 7.87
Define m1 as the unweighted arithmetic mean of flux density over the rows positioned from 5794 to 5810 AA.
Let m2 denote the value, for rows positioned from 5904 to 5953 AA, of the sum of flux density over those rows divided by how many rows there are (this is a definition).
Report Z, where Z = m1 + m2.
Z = 121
